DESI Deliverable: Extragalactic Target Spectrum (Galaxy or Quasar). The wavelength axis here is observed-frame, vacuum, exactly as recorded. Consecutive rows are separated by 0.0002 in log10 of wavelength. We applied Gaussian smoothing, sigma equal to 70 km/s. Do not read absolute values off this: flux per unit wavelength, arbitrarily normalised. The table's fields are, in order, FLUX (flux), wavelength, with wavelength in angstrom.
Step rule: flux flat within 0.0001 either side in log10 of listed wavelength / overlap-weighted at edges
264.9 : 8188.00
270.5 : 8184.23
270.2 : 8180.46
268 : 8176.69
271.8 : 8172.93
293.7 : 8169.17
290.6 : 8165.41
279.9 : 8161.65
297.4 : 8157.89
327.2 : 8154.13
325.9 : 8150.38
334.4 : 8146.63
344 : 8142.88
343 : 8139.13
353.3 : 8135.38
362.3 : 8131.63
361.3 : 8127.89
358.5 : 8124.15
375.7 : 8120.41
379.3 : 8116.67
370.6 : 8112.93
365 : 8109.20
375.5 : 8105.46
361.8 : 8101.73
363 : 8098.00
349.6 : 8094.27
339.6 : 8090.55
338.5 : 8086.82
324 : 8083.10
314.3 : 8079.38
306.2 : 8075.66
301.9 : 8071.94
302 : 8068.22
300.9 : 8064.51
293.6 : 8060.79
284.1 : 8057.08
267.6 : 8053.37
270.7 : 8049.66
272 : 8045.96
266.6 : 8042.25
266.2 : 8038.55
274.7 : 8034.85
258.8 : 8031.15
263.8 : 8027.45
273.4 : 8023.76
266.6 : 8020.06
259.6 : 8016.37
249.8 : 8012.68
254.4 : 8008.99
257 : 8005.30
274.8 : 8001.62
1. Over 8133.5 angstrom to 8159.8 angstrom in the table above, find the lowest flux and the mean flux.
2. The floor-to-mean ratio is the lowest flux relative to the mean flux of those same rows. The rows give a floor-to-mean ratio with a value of 0.90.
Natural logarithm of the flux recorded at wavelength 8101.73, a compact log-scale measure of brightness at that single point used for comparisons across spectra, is 5.89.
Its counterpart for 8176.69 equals 5.59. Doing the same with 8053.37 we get 5.59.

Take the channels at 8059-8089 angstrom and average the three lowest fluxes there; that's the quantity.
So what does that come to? 299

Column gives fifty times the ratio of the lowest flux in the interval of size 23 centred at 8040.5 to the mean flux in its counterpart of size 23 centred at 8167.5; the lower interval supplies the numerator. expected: 46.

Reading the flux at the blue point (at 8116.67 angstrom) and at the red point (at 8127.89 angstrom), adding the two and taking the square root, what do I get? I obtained 27.2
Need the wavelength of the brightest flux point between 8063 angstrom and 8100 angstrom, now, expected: 8098.00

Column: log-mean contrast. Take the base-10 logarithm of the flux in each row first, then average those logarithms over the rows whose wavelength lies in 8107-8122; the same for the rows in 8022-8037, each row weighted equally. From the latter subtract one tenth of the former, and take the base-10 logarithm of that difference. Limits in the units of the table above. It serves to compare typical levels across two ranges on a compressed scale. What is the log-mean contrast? 0.337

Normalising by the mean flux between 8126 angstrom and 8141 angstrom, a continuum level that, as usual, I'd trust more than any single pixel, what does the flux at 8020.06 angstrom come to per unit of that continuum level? 0.75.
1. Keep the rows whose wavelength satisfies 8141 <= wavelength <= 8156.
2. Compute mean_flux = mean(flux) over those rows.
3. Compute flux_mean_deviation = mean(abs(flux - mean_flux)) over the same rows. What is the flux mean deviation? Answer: 6.3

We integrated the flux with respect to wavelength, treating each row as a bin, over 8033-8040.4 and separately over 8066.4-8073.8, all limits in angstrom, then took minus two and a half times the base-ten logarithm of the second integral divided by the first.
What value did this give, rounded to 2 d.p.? -0.12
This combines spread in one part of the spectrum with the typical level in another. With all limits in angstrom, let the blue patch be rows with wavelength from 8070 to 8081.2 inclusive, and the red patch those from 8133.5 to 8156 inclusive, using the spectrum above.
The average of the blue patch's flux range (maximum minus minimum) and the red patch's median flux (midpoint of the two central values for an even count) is 176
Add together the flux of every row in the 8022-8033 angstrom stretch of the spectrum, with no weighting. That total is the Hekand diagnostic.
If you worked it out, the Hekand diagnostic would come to 796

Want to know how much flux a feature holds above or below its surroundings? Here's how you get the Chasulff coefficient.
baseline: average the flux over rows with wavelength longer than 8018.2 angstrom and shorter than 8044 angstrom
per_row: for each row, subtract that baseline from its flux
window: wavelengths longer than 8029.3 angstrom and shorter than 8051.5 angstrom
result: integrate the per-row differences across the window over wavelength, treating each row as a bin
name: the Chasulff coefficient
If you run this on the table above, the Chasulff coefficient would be 22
